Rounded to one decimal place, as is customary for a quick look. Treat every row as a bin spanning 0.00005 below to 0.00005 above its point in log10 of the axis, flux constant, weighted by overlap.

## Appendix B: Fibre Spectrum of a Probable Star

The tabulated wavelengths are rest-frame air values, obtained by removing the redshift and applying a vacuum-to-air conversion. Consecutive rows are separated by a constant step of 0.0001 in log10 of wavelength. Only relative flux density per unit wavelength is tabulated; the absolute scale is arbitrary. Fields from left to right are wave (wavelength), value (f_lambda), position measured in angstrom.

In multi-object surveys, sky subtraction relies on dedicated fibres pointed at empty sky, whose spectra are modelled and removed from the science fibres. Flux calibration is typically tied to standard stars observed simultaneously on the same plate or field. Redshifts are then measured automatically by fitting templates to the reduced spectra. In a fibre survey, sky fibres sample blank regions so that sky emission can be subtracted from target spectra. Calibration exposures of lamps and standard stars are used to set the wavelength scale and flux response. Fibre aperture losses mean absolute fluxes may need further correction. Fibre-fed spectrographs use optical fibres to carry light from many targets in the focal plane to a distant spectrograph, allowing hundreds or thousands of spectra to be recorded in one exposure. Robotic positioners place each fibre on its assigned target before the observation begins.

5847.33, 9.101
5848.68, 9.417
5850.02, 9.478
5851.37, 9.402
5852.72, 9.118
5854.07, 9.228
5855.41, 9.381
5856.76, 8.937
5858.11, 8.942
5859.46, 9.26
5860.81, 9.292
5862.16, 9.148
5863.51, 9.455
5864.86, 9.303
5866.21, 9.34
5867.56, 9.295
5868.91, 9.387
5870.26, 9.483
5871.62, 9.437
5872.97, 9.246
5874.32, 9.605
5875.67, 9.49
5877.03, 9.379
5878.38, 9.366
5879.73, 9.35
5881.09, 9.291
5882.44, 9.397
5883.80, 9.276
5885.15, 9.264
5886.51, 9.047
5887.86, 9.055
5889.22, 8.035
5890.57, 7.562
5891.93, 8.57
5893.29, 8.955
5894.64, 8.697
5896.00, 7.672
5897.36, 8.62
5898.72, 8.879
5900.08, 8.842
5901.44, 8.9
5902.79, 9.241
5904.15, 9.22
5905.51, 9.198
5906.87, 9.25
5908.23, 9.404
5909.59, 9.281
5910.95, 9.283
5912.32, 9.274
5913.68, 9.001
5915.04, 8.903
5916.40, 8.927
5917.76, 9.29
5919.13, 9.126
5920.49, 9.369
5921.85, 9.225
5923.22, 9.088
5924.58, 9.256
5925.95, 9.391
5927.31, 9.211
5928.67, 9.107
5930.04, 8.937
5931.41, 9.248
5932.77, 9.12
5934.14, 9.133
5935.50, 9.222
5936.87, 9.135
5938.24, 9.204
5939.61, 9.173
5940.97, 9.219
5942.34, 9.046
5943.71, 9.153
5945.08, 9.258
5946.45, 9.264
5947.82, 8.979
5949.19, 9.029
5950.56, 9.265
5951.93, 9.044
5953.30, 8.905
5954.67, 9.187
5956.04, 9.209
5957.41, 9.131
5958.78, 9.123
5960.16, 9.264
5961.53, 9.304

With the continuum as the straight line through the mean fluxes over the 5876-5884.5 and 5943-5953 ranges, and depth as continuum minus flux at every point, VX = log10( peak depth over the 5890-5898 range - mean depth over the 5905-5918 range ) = 0.2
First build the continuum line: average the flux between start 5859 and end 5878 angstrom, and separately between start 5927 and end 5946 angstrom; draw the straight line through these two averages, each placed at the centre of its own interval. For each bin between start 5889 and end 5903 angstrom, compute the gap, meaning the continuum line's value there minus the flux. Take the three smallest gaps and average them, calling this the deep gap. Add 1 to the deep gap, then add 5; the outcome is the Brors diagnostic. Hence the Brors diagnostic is 6.24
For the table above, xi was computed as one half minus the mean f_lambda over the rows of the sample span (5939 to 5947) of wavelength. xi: -8.69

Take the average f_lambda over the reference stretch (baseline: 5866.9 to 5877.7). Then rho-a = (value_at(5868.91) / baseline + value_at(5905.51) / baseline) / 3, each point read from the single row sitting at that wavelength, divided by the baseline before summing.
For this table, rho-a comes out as 0.658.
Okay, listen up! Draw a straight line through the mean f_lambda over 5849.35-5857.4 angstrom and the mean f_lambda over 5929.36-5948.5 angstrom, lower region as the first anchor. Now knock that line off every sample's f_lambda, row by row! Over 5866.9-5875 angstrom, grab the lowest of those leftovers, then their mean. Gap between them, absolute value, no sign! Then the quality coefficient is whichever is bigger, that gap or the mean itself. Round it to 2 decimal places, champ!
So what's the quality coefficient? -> 0.17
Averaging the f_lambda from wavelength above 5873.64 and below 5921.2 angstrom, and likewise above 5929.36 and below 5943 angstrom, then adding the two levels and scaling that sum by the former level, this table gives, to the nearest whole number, 164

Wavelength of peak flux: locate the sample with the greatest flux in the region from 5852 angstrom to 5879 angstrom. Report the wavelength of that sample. 5874.32 angstrom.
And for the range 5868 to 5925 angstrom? 5874.32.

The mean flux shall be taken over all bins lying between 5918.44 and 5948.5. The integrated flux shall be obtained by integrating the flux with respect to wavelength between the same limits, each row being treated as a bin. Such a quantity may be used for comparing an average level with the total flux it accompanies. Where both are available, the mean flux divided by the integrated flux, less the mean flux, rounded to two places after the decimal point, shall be -9.14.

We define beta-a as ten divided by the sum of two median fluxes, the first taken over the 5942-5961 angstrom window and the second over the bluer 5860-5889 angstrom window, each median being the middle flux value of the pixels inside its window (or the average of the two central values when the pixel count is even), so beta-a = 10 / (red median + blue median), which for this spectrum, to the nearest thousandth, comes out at 0.541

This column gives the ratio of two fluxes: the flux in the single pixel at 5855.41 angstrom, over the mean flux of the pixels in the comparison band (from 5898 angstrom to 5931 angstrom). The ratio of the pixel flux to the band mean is 1.025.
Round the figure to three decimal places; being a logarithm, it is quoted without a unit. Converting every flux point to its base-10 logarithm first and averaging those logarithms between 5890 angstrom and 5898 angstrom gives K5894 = 0.921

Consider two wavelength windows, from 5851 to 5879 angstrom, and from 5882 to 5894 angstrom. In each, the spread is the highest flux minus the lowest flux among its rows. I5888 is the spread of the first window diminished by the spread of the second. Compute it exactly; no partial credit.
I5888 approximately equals -1.2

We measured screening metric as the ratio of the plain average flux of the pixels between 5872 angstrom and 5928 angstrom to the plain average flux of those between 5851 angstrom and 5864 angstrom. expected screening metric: 0.98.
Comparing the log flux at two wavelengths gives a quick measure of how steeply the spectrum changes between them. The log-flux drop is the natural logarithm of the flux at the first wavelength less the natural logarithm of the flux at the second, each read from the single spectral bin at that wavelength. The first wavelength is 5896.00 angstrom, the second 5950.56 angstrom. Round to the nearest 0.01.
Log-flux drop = -0.19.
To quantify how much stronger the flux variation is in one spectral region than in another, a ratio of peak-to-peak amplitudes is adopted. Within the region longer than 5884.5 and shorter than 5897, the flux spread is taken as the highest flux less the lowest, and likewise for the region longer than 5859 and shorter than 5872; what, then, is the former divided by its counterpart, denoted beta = 5.1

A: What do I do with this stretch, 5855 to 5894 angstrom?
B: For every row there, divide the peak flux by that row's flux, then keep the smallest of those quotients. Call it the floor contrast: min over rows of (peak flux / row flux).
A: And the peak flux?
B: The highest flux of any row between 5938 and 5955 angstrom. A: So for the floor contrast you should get 0.96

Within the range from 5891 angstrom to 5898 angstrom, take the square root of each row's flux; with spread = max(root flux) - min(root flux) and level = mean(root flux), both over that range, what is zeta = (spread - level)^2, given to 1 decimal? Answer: 7.2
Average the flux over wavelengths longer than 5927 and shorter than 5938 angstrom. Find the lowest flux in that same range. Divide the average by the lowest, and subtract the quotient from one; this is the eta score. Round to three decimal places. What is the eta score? -0.023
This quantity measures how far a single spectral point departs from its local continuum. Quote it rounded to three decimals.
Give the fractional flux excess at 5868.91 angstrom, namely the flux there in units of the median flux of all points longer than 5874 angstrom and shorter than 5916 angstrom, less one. 0.018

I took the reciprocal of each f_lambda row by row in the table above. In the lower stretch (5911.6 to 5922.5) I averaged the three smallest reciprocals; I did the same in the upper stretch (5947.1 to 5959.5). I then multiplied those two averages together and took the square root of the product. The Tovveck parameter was 0.108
